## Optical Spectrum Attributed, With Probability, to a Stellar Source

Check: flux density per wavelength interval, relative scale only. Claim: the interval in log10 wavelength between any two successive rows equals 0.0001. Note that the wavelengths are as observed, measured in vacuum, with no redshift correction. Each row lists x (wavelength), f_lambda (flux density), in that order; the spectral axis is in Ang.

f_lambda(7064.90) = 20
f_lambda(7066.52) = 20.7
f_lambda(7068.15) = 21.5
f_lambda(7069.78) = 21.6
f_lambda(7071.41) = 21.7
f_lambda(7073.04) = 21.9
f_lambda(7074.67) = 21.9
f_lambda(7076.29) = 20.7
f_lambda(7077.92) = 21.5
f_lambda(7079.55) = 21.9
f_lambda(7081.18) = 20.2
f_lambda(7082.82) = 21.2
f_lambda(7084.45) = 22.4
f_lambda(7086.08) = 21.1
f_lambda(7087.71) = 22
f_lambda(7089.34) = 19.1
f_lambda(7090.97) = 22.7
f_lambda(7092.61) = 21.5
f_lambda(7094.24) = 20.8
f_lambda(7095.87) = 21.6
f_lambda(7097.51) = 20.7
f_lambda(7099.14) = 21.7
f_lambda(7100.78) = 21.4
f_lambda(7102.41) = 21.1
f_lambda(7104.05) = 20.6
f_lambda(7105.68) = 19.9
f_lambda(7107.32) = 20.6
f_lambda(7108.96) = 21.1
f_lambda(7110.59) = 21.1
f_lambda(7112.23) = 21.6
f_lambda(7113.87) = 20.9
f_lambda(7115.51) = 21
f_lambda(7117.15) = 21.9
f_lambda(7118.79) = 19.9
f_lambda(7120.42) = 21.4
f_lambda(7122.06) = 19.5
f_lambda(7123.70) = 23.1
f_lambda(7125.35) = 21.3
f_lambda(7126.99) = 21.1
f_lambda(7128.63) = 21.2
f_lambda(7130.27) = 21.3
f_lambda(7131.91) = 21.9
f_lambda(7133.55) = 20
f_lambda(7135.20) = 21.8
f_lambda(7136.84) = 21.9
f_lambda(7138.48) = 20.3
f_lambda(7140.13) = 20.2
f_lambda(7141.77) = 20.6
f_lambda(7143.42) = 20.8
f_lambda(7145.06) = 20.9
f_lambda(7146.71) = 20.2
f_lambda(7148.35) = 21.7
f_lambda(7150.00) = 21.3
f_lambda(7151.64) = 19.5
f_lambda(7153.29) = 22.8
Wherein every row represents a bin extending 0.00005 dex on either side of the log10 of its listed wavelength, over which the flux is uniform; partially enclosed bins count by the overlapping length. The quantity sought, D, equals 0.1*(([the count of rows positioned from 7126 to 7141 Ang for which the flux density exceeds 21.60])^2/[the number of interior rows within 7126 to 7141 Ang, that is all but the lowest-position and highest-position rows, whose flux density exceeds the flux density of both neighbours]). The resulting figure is 0.45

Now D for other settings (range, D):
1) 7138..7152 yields 0.05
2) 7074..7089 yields 0.80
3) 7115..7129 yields 0.13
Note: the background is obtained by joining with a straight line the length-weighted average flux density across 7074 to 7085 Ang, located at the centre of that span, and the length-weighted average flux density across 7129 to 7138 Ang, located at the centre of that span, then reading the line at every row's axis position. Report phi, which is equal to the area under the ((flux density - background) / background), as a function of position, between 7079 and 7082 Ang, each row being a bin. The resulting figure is -0.06 Ang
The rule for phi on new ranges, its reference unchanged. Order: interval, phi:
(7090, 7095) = 0.05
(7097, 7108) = -0.25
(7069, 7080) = 0.11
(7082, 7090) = -0.06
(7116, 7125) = -0.08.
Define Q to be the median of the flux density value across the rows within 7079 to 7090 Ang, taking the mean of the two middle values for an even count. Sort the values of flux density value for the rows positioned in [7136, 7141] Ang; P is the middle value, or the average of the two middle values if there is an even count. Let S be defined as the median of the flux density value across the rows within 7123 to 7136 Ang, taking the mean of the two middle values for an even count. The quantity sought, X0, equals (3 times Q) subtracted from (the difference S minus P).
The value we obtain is -62.6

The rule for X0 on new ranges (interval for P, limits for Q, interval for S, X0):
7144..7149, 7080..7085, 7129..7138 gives -62.7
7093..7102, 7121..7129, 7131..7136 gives -63.2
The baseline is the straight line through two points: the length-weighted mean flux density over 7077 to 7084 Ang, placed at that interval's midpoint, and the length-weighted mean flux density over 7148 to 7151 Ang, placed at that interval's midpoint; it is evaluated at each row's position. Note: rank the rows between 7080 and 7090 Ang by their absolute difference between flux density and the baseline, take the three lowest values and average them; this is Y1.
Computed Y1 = 0.31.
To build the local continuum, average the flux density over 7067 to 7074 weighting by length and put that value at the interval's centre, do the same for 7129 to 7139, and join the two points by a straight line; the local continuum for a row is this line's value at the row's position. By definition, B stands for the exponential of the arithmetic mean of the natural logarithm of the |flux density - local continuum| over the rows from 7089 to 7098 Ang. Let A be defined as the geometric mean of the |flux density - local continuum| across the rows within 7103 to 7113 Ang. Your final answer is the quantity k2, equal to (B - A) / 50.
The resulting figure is -0.0020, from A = 0.51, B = 0.41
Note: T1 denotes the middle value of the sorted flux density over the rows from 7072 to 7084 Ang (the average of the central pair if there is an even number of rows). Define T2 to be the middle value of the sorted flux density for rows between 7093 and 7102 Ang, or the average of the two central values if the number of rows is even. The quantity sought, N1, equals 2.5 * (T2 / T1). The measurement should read 2.49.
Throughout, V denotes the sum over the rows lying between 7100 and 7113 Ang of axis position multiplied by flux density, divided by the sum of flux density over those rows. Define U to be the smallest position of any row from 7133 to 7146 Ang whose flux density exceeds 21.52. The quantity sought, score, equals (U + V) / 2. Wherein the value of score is 7120.9 Ang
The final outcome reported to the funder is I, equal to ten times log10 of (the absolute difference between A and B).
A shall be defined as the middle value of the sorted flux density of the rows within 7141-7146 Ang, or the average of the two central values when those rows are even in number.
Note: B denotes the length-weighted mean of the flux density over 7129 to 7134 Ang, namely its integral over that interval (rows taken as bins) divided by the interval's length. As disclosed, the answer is -4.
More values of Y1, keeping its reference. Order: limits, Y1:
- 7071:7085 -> 0.27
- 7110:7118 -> 0.27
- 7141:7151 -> 0.29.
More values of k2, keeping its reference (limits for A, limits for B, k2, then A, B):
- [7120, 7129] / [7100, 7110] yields 0.0037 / 0.18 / 0.37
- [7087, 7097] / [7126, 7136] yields -0.0028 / 0.38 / 0.25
